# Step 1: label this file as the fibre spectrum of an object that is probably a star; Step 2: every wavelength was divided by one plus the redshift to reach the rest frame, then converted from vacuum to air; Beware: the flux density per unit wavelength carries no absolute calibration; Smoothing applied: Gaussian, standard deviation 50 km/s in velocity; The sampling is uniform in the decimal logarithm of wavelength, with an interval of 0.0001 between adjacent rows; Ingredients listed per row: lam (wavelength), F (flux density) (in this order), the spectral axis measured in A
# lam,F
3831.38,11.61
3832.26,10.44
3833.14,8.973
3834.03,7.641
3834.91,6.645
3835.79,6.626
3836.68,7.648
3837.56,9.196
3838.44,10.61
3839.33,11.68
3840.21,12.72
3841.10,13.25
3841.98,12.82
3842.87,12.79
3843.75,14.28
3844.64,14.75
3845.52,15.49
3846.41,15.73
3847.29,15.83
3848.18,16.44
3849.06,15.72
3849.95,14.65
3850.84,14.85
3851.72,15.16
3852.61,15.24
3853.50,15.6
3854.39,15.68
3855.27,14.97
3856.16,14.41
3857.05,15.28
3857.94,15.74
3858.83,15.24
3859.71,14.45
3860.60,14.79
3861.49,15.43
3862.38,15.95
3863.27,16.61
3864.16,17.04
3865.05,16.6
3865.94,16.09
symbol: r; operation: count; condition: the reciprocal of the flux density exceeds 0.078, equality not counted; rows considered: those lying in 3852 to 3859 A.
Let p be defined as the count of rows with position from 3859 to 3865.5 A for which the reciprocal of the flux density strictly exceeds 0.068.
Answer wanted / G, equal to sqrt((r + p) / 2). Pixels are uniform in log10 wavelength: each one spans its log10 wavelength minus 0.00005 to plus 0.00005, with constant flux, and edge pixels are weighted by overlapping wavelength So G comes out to 0.7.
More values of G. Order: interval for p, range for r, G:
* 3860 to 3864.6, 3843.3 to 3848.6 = 0.0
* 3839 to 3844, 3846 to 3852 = 1.7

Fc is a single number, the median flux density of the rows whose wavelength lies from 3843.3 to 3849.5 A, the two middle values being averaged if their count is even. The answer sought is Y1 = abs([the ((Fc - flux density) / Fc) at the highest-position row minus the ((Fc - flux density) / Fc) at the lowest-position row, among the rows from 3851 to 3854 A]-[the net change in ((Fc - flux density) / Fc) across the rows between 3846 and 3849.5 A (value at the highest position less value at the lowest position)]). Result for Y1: 0.03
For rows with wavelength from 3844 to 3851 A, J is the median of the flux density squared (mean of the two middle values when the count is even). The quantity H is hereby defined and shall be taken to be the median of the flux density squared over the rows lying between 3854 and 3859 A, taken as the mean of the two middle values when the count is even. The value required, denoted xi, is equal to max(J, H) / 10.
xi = 24.4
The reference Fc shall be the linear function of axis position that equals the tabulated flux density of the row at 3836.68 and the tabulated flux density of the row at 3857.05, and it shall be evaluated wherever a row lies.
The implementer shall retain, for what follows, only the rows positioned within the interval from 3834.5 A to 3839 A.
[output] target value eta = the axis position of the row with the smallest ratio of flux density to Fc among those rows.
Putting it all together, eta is 3835.79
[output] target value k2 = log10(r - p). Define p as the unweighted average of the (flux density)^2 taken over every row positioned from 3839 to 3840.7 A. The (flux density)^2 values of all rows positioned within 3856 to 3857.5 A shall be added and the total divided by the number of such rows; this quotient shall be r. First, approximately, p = 149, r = 221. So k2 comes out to 1.9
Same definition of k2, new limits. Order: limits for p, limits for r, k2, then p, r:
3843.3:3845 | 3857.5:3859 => 1.5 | 211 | 240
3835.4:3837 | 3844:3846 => 2.2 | 51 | 229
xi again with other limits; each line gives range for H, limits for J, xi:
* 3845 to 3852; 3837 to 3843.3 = 24.4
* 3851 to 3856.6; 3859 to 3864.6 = 24.6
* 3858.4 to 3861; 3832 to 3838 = 21.9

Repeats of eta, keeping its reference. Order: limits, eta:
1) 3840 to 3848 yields 3842.87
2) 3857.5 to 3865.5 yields 3859.71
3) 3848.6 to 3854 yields 3853.50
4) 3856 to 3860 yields 3859.71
